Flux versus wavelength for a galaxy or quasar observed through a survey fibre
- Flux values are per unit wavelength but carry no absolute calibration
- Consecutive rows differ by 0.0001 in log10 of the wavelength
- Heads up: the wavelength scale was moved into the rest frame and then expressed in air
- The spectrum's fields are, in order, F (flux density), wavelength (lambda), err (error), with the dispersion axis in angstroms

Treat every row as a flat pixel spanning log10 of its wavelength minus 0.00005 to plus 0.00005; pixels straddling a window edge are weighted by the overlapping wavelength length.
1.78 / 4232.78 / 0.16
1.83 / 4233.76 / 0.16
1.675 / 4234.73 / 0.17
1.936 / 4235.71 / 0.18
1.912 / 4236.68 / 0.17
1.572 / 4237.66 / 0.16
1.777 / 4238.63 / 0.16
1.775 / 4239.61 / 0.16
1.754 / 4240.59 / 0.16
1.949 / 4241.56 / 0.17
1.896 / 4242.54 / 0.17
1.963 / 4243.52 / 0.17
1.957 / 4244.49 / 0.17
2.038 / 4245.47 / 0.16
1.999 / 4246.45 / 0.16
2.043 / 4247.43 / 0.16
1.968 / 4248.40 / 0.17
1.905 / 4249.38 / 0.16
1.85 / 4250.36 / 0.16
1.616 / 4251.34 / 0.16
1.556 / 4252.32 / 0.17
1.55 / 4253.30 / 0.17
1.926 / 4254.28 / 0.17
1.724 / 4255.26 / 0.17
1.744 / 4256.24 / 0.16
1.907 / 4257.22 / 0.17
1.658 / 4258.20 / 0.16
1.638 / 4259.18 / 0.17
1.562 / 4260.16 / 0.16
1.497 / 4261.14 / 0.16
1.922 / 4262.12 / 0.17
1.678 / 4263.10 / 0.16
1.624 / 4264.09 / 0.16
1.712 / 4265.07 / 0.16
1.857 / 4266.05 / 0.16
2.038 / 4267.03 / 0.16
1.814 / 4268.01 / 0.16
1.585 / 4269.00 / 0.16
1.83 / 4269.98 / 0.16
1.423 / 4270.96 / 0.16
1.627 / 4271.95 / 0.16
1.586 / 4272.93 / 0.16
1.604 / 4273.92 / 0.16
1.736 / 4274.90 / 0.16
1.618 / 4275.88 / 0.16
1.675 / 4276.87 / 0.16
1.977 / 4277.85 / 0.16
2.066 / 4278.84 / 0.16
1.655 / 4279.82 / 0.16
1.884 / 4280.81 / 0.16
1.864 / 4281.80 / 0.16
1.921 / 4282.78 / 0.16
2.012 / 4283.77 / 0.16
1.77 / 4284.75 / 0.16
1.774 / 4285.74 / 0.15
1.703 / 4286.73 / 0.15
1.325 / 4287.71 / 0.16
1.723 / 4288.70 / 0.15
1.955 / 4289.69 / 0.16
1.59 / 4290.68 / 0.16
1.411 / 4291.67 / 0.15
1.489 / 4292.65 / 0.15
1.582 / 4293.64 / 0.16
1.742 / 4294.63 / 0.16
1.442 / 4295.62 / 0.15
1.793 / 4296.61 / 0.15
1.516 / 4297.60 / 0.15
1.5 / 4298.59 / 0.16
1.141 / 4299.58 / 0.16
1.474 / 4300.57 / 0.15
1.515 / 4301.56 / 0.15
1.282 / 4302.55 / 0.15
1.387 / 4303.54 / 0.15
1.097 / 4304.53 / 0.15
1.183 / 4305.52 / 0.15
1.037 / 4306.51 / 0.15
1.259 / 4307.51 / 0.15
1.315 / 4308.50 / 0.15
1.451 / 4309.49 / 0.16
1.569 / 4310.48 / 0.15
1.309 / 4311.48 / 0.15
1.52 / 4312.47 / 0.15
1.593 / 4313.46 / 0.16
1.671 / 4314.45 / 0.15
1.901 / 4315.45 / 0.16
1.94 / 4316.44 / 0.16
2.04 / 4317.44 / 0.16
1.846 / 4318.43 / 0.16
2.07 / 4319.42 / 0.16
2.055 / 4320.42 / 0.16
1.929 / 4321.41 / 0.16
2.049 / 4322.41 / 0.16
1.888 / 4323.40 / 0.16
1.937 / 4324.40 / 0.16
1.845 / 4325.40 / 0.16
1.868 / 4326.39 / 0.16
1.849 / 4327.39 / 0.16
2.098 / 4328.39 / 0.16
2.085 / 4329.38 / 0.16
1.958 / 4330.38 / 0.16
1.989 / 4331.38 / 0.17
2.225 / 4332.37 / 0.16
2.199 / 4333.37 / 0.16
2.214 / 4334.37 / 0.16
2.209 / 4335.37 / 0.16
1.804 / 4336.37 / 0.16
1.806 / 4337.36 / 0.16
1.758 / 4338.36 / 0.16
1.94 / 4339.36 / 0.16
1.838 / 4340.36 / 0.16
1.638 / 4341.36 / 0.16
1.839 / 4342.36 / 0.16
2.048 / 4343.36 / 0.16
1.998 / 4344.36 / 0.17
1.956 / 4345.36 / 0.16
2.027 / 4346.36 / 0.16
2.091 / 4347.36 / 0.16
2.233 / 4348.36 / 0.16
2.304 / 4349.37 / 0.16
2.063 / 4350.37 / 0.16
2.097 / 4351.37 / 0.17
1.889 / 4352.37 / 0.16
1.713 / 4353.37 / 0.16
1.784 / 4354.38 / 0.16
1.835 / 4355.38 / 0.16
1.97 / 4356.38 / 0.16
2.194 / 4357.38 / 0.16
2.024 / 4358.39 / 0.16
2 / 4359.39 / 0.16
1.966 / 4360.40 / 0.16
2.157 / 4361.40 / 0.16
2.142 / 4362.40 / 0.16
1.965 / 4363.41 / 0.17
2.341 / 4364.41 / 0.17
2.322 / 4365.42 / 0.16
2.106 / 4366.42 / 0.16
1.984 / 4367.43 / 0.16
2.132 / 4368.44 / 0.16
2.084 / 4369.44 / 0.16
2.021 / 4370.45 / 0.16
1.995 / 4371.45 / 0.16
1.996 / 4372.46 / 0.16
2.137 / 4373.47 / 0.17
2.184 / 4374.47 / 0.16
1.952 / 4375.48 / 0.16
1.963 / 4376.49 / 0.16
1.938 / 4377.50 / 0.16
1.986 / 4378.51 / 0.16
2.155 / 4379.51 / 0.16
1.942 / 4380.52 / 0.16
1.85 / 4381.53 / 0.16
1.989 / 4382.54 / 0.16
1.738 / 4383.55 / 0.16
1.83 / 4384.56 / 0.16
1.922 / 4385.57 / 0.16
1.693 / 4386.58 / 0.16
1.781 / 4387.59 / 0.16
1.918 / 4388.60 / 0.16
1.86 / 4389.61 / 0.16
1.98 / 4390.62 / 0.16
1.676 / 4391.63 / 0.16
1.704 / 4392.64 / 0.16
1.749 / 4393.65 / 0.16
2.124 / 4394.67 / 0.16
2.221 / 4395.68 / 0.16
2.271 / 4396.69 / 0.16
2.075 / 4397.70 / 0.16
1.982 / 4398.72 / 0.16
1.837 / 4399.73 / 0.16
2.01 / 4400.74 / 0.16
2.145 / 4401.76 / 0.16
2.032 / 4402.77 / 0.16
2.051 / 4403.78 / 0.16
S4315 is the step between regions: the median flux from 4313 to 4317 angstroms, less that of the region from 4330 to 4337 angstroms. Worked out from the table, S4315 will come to -0.41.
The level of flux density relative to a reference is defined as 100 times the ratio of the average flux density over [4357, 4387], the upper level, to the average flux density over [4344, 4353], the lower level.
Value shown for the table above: 98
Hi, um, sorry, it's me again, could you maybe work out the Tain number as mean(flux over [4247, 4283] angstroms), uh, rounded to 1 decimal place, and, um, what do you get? 1.8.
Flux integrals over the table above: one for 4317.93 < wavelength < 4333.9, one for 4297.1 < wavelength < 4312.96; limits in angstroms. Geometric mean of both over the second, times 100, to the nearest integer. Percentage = 122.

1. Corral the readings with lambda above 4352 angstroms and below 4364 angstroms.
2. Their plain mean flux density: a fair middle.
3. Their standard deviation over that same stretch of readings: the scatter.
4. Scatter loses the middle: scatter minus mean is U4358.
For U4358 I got -1.83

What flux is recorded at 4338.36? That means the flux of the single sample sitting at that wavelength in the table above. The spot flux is 1.758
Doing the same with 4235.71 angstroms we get 1.936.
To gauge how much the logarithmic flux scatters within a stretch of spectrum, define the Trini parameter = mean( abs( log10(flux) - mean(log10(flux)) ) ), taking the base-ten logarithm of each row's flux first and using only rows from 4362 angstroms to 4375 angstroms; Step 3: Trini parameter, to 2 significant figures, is 0.019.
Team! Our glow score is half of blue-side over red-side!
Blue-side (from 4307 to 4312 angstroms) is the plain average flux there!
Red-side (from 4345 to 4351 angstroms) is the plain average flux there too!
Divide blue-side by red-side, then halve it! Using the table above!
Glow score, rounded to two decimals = 0.33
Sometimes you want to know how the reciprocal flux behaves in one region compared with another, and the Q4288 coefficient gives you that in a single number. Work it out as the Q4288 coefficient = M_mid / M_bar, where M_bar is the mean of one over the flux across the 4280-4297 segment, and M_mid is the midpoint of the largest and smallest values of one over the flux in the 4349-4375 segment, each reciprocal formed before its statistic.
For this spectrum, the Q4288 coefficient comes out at 0.85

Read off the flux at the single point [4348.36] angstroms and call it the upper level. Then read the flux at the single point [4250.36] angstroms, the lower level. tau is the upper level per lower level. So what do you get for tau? 1.21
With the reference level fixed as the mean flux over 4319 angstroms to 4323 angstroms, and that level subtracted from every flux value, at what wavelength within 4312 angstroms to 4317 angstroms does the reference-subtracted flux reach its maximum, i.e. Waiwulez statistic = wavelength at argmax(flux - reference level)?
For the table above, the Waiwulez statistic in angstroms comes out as 4316.44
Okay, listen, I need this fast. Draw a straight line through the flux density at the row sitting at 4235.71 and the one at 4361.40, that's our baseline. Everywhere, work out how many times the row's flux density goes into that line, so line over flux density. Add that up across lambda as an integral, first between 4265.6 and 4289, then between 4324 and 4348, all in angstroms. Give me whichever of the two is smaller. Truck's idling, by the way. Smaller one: 25.9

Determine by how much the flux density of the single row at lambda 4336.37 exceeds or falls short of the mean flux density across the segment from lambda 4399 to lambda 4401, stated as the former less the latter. -0.12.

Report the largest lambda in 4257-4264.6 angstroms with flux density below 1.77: 4264.09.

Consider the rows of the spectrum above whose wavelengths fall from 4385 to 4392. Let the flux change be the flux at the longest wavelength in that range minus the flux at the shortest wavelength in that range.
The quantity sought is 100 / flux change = -407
